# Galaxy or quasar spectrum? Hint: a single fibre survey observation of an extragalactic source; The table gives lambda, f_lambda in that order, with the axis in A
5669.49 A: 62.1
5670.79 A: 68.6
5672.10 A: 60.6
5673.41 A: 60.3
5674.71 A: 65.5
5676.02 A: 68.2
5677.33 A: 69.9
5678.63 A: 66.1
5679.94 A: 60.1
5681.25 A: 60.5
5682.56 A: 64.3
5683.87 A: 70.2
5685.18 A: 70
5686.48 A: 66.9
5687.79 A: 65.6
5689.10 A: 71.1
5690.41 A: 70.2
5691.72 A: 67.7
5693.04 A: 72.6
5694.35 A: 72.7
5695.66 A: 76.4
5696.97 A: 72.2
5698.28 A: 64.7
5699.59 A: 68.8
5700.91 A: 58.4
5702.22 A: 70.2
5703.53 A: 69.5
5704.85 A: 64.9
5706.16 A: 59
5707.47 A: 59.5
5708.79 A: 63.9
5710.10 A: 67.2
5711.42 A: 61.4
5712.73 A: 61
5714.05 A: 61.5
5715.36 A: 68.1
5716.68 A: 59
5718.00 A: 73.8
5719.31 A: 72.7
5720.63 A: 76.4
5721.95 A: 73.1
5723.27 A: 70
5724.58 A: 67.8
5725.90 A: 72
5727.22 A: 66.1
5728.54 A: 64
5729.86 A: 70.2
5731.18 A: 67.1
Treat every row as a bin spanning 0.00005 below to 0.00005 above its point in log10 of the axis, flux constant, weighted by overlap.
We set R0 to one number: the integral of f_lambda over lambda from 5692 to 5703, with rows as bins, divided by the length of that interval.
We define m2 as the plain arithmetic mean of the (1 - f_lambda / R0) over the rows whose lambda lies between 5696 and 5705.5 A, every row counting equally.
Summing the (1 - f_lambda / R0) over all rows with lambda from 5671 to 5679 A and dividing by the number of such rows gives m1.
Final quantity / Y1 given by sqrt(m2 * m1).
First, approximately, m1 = 0.062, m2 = 0.035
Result 0.047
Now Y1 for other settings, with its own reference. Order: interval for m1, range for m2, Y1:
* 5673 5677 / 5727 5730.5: 0.051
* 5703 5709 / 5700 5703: 0.080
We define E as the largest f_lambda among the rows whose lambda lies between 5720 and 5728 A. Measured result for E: 76.4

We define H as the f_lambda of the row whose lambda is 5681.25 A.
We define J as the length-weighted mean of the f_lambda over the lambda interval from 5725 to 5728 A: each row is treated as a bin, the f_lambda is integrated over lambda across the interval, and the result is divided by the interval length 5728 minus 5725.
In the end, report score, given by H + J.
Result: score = 129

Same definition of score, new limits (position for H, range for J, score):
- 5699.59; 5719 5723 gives 142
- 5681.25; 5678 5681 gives 123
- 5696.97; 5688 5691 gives 142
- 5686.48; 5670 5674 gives 130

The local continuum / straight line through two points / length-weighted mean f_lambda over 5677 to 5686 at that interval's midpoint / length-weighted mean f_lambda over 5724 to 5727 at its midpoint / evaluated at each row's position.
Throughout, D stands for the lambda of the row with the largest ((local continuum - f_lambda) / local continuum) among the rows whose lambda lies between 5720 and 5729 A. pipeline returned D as 5728.54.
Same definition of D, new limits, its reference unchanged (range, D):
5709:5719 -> 5716.68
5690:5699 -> 5698.28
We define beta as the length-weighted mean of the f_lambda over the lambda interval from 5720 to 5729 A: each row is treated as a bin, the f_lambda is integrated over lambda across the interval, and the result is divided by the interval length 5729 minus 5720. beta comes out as 70.0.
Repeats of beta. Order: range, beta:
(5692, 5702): 69.3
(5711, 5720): 65.5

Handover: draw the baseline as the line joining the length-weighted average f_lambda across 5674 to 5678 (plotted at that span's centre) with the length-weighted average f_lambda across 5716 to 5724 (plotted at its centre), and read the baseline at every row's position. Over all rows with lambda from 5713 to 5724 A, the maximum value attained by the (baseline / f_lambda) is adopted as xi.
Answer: 1.20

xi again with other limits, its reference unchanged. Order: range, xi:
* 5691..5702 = 1.19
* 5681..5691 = 1.13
